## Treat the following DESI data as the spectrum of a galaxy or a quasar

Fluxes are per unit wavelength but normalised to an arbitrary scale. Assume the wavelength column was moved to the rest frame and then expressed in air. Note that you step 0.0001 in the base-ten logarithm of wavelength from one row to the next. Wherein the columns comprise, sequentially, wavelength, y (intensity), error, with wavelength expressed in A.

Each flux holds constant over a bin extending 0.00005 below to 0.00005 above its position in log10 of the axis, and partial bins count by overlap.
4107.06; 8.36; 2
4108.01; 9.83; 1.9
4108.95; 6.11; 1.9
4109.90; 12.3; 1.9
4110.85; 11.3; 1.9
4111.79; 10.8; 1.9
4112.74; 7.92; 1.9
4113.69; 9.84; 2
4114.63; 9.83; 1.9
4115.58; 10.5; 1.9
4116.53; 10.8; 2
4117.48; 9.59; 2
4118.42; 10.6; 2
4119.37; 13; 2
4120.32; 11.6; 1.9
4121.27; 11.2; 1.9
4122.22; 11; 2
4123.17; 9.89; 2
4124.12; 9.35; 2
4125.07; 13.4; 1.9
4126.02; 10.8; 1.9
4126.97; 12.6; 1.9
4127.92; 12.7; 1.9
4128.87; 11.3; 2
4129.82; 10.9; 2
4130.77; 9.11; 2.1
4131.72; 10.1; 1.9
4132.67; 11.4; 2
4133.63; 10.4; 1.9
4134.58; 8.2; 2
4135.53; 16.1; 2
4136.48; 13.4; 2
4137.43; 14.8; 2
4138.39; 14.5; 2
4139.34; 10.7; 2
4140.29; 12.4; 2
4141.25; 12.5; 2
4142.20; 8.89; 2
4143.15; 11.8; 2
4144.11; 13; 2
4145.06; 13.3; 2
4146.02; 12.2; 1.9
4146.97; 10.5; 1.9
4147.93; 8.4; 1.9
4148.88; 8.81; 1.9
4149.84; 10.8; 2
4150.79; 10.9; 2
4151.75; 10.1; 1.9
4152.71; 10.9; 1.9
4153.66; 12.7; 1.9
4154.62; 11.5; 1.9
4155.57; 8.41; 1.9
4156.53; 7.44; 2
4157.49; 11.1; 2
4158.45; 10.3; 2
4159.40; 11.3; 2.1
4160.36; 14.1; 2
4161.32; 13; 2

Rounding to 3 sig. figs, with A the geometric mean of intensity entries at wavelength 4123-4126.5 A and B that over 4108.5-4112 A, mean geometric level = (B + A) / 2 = 10.3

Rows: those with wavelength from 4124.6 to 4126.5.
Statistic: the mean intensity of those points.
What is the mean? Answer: 12.1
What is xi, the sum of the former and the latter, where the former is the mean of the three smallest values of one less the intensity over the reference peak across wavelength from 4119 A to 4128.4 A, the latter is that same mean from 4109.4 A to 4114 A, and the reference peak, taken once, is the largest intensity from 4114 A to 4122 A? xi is 0.12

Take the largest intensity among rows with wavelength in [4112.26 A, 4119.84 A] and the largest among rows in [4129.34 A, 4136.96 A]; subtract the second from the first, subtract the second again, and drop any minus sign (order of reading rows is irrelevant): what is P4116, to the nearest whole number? 19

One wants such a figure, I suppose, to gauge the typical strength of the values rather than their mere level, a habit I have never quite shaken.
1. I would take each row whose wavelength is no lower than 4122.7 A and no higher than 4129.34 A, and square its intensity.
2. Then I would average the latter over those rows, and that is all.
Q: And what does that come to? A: 133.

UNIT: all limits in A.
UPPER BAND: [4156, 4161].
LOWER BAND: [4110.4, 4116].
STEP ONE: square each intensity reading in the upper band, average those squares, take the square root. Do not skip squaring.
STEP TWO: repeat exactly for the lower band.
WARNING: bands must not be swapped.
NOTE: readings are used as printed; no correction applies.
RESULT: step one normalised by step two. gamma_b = 1.10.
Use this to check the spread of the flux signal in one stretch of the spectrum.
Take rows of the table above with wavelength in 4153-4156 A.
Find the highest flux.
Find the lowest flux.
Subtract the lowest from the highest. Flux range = 4.3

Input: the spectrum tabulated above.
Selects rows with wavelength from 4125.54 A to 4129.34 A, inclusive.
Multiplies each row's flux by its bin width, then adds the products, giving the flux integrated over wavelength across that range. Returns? 45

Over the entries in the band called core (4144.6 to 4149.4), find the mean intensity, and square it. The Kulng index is 113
